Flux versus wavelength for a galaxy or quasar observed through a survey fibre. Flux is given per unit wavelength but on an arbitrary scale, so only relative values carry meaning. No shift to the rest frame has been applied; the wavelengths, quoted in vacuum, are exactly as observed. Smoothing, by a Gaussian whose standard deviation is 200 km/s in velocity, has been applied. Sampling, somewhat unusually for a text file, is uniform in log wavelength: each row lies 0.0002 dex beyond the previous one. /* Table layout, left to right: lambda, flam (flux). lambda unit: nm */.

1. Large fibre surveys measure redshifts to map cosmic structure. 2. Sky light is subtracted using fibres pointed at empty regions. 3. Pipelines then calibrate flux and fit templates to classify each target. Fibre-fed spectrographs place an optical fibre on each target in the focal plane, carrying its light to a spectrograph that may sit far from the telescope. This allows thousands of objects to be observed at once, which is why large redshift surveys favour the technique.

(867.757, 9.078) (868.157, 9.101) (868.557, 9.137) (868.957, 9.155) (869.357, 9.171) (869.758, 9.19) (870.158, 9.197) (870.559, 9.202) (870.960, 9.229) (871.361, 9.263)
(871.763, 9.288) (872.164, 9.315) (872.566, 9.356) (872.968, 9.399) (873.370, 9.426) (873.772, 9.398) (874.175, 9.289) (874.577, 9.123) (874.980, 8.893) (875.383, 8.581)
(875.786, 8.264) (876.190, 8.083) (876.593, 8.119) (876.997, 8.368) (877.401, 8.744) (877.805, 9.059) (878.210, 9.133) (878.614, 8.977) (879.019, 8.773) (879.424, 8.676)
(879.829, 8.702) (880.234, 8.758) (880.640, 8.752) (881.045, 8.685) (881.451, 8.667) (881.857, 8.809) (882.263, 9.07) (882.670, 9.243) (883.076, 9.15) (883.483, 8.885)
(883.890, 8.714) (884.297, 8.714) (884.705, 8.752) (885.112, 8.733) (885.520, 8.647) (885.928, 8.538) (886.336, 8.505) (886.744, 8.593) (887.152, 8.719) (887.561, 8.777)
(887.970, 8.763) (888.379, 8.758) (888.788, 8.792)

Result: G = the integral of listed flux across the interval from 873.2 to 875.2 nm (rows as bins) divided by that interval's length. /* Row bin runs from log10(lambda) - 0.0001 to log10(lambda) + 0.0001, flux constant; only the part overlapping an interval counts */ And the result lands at 9.22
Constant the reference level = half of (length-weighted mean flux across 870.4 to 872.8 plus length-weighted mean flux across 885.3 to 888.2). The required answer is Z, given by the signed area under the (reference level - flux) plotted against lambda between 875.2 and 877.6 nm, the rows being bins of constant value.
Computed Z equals 1.5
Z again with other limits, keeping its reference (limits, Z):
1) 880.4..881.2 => 0.2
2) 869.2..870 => -0.2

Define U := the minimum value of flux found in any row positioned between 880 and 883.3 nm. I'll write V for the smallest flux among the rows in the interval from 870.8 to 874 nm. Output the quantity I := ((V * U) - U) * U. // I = 618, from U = 8.667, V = 9.229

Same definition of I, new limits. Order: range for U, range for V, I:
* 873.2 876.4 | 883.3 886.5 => 490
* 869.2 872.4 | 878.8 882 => 645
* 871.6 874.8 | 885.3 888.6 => 625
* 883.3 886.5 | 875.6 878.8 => 512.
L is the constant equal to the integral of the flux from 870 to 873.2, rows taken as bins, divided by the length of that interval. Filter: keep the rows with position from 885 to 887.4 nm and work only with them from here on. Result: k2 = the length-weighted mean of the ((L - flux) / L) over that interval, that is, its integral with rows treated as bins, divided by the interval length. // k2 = 0.07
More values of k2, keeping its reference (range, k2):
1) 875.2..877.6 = 0.10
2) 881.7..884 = 0.03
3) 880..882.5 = 0.05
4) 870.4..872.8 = 0.00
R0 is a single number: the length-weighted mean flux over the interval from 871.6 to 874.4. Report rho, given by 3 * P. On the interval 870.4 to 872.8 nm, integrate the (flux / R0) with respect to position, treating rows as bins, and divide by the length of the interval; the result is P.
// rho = 2.98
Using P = 0.99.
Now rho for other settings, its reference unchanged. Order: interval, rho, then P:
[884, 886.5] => 2.77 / 0.92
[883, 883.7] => 2.88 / 0.96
